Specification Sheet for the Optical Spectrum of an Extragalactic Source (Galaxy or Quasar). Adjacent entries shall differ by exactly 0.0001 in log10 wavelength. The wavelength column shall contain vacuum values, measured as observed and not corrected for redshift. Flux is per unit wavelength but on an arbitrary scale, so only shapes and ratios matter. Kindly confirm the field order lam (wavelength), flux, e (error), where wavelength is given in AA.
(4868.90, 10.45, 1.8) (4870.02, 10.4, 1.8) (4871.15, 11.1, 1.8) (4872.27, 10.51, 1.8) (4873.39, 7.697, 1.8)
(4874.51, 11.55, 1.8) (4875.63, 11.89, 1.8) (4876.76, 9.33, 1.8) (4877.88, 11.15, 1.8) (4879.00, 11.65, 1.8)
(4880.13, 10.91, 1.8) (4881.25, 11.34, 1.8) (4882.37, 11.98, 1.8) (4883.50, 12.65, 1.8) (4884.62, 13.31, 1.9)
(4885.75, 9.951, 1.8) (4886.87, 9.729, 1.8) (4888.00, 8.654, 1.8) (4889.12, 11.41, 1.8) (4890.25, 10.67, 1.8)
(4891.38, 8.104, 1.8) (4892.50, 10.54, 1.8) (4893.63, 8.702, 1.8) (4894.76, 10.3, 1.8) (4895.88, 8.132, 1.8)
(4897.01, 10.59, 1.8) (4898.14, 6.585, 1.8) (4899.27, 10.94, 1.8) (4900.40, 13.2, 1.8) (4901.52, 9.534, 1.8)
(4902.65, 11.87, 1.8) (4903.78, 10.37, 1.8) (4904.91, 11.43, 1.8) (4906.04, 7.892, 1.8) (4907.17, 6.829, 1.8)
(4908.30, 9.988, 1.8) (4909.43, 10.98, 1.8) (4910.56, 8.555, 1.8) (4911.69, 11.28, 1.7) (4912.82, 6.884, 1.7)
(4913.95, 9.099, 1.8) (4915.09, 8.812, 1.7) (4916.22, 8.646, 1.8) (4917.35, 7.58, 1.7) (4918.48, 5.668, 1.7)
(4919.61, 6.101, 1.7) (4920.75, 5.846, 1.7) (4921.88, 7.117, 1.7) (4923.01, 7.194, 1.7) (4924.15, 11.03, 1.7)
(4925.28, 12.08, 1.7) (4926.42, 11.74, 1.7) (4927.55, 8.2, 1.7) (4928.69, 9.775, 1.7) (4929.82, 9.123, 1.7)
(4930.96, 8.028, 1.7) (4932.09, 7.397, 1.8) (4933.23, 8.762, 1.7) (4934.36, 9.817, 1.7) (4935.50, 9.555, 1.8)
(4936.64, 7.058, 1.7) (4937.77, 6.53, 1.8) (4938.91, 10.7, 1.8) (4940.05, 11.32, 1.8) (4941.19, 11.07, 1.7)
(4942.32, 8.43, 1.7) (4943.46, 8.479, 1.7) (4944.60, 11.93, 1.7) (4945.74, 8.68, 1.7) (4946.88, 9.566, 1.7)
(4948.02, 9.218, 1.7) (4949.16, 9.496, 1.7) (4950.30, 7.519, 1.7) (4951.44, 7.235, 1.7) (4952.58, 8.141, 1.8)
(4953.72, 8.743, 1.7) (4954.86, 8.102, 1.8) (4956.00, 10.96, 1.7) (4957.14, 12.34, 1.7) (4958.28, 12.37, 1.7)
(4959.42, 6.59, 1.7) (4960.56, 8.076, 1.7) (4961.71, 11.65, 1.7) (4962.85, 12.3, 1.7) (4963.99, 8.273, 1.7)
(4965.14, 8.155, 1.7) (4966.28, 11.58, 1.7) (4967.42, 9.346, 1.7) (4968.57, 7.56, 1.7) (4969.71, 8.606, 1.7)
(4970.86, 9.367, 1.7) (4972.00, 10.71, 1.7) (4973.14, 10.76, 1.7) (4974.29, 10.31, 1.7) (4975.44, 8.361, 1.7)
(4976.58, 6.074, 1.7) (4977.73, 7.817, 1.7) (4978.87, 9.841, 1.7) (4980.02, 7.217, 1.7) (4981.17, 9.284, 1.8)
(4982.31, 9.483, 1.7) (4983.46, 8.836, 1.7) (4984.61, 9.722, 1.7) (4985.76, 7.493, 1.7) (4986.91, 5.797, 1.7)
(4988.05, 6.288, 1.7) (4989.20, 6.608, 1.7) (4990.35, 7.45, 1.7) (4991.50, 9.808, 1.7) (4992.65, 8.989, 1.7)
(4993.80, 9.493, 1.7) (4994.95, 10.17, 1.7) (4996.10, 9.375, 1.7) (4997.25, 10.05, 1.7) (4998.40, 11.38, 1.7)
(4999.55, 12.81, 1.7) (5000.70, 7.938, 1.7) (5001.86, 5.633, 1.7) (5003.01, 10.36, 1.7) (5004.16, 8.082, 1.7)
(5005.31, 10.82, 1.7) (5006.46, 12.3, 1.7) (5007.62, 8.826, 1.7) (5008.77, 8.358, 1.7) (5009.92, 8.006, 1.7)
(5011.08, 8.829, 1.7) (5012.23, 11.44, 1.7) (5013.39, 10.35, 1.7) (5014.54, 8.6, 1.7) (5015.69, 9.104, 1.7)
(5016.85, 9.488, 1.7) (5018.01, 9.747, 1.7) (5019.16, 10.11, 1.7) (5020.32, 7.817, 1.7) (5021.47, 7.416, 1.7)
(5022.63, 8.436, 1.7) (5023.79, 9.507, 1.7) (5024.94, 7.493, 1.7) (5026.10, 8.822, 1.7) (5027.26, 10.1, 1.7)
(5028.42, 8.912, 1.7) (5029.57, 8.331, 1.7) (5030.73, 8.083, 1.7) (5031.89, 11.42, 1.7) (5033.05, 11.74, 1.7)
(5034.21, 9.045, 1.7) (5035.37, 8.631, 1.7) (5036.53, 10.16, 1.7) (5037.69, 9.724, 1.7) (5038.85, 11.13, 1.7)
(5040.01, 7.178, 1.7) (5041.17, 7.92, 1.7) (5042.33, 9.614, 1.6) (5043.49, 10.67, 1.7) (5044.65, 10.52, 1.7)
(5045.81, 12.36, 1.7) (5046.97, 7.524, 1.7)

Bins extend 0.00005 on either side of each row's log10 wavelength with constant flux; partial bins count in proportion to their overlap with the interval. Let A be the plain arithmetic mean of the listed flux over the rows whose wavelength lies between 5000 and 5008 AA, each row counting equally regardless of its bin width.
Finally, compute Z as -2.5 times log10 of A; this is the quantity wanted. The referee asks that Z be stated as -2.40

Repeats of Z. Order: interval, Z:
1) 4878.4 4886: -2.67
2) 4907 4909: -2.31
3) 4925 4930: -2.52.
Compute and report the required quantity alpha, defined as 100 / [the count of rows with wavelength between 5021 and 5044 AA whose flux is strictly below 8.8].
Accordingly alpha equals 12.5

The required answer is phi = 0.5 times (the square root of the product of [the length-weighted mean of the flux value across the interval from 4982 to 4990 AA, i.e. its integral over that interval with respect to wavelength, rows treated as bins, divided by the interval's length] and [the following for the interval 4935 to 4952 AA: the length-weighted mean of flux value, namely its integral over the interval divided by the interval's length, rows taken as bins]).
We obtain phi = 4.2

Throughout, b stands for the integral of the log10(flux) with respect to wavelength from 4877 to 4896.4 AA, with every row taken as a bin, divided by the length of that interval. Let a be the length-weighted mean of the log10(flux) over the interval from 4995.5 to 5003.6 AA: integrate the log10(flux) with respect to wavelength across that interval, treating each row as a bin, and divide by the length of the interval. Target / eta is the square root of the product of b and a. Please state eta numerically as 0.995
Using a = 0.972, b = 1.02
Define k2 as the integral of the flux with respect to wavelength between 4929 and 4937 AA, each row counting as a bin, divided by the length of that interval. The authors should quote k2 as 8.6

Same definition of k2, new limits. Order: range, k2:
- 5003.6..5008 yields 10.1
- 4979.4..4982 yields 8.4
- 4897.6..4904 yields 10.4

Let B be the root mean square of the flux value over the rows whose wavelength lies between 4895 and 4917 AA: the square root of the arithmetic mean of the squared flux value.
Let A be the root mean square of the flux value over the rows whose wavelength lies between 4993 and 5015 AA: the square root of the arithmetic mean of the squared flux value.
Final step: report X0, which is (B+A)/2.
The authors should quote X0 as 9.75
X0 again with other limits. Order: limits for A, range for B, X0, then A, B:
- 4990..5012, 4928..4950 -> 9.43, 9.6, 9.3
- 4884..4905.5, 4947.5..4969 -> 9.94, 10.3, 9.5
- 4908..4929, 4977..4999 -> 8.90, 9.0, 8.8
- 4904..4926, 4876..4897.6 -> 9.69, 8.8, 10.6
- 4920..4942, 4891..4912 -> 9.60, 9.3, 9.9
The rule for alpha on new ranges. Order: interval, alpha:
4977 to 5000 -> 14.3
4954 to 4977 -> 11.1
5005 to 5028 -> 14.3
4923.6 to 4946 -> 11.1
